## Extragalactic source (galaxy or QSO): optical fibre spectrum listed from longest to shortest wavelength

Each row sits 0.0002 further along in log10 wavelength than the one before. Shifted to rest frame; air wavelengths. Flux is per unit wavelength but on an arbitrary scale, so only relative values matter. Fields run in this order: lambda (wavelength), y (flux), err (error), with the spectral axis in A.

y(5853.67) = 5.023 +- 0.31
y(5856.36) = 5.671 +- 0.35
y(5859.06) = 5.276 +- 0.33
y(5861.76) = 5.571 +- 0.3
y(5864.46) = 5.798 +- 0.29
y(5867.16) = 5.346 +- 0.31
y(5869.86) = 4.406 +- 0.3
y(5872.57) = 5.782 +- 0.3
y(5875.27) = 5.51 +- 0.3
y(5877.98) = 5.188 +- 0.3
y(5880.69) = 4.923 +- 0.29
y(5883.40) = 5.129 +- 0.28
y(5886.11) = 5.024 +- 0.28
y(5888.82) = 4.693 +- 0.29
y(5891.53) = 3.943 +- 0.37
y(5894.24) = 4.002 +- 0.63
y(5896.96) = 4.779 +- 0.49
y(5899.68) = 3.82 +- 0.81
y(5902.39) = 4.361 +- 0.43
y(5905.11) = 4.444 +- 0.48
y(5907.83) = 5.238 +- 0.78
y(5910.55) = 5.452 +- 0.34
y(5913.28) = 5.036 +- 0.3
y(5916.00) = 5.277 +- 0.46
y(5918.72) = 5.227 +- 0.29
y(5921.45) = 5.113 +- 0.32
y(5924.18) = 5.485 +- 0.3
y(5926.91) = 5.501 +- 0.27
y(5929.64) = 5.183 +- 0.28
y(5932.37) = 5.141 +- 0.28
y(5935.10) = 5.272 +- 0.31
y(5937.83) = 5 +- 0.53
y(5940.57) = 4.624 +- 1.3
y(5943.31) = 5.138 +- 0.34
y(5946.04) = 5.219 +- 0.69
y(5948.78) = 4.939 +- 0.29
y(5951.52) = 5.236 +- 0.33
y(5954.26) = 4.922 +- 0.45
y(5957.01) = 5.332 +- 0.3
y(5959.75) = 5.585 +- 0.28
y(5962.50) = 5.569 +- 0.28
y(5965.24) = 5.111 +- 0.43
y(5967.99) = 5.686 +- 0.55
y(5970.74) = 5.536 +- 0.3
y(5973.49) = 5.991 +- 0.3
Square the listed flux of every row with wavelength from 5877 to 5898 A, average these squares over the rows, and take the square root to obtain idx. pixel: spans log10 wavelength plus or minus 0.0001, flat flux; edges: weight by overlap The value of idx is 4.73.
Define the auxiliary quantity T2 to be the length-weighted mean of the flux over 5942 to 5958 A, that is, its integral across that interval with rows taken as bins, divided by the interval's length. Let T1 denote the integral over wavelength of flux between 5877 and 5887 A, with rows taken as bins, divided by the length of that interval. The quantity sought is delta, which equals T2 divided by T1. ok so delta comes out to 1.01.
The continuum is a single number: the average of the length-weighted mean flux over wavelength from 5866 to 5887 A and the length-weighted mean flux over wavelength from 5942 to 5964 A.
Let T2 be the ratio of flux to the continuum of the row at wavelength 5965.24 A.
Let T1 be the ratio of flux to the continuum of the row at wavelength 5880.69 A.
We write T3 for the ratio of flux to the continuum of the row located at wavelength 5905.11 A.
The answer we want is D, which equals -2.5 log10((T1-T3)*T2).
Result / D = 2.6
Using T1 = 0.95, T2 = 0.98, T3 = 0.85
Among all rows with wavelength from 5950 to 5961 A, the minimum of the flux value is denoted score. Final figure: 4.922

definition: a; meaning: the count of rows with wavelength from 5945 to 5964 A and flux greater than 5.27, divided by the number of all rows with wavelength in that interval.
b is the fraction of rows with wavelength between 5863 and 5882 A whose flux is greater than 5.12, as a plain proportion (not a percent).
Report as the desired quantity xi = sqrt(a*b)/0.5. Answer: 1.11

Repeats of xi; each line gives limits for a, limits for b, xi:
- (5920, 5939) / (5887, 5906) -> 0.00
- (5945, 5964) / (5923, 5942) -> 1.11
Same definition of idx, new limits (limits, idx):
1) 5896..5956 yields 5.03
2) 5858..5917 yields 4.99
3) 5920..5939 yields 5.25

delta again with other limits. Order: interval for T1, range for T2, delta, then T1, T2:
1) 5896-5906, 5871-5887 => 1.21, 4.33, 5.25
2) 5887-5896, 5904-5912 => 1.18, 4.28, 5.06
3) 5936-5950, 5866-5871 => 0.98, 4.99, 4.88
